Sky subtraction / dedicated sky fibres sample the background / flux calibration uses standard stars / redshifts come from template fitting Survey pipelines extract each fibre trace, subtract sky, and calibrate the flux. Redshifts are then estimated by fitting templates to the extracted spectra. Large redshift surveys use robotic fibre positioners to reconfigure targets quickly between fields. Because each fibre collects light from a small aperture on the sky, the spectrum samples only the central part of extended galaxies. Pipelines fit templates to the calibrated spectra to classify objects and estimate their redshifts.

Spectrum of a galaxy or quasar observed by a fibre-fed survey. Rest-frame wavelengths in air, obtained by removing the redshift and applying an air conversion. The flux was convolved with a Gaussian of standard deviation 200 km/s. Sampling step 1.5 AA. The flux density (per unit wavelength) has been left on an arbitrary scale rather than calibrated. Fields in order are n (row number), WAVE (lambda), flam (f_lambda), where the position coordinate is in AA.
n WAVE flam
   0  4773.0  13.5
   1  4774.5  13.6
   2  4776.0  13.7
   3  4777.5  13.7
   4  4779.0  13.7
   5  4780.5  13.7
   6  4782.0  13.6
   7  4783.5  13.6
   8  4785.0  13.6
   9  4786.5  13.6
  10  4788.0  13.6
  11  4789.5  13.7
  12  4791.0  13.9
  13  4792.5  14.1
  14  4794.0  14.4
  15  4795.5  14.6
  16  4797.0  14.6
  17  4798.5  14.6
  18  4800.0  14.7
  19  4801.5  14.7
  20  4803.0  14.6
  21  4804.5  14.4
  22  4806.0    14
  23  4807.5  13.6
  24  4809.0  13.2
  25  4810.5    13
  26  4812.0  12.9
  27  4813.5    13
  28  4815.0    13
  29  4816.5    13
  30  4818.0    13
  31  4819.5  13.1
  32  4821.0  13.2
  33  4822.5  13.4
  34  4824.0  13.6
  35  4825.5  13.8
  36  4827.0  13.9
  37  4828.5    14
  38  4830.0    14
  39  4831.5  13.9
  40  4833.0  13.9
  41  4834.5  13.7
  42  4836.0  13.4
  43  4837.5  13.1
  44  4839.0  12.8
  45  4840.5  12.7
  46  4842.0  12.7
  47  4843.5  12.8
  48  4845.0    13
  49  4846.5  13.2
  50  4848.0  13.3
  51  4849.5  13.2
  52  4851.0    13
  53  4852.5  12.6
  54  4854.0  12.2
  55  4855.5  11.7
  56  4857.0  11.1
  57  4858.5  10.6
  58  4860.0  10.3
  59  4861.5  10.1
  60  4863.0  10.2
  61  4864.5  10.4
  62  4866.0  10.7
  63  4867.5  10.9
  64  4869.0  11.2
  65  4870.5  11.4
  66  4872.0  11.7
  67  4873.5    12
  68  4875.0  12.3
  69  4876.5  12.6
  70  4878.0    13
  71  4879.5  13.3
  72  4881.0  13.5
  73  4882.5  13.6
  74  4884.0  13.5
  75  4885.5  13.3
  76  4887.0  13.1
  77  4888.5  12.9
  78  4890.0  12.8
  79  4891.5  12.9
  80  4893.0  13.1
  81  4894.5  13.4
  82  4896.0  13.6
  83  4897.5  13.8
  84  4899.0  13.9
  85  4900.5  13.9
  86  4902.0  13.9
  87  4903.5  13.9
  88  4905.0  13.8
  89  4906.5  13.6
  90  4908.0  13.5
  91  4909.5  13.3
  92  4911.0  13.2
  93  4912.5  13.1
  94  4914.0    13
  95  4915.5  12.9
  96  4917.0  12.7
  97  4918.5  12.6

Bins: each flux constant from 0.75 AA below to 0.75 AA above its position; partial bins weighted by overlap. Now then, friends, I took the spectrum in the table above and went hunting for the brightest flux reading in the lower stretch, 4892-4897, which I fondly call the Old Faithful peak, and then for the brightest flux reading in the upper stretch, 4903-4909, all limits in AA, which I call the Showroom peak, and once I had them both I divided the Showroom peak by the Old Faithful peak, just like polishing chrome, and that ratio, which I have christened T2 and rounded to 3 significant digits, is 1.02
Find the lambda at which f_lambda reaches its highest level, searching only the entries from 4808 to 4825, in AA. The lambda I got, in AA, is 4824.0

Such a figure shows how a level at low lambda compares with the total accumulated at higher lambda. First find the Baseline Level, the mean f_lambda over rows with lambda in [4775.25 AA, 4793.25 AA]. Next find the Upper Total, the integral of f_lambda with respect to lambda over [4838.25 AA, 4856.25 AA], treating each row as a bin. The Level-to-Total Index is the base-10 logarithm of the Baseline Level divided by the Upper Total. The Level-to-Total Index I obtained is -1.22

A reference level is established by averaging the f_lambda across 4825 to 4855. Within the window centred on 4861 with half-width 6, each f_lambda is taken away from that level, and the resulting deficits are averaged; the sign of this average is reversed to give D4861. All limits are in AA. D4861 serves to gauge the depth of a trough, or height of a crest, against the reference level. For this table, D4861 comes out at -2.6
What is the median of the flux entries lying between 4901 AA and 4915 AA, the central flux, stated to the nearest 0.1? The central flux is 13.5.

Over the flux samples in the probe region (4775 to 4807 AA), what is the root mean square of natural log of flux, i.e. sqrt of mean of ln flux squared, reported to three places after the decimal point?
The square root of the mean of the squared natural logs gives 2.642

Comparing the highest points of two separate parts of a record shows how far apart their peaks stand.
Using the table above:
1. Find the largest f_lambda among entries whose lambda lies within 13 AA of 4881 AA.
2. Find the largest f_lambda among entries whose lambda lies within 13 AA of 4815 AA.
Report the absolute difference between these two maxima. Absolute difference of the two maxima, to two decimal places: 1.00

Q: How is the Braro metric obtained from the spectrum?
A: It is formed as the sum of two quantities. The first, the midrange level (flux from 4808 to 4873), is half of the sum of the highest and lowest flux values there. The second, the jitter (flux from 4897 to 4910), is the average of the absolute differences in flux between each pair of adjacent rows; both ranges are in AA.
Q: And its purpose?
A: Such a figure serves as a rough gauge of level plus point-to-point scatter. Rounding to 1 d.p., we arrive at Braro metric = 12.1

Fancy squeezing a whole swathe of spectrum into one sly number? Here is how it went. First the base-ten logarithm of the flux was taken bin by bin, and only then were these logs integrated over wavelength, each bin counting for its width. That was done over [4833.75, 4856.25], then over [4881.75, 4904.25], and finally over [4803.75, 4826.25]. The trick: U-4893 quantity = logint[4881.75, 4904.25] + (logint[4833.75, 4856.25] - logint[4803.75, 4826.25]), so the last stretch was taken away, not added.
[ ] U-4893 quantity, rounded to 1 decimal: 25.0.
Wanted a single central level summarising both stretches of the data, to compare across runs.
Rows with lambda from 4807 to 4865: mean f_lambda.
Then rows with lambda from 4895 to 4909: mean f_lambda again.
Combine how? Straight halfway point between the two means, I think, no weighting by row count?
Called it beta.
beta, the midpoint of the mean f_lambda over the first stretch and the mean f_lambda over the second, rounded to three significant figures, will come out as 13.3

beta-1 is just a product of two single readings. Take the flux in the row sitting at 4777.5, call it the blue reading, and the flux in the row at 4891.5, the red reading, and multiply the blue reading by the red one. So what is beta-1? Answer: 177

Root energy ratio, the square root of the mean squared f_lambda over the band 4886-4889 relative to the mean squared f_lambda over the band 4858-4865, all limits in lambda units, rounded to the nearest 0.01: 1.26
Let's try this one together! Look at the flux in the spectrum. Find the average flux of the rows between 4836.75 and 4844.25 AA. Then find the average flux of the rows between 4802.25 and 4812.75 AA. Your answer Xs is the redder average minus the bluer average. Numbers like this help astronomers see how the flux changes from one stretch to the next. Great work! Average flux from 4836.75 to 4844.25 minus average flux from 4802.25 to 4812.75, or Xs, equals -0.9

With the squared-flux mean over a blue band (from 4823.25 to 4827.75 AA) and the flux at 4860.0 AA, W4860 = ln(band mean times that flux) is 7.58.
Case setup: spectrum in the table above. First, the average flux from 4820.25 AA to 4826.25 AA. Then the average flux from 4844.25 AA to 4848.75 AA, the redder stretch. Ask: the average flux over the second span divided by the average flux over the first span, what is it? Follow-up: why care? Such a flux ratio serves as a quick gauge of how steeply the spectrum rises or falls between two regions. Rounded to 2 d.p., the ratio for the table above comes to 0.98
